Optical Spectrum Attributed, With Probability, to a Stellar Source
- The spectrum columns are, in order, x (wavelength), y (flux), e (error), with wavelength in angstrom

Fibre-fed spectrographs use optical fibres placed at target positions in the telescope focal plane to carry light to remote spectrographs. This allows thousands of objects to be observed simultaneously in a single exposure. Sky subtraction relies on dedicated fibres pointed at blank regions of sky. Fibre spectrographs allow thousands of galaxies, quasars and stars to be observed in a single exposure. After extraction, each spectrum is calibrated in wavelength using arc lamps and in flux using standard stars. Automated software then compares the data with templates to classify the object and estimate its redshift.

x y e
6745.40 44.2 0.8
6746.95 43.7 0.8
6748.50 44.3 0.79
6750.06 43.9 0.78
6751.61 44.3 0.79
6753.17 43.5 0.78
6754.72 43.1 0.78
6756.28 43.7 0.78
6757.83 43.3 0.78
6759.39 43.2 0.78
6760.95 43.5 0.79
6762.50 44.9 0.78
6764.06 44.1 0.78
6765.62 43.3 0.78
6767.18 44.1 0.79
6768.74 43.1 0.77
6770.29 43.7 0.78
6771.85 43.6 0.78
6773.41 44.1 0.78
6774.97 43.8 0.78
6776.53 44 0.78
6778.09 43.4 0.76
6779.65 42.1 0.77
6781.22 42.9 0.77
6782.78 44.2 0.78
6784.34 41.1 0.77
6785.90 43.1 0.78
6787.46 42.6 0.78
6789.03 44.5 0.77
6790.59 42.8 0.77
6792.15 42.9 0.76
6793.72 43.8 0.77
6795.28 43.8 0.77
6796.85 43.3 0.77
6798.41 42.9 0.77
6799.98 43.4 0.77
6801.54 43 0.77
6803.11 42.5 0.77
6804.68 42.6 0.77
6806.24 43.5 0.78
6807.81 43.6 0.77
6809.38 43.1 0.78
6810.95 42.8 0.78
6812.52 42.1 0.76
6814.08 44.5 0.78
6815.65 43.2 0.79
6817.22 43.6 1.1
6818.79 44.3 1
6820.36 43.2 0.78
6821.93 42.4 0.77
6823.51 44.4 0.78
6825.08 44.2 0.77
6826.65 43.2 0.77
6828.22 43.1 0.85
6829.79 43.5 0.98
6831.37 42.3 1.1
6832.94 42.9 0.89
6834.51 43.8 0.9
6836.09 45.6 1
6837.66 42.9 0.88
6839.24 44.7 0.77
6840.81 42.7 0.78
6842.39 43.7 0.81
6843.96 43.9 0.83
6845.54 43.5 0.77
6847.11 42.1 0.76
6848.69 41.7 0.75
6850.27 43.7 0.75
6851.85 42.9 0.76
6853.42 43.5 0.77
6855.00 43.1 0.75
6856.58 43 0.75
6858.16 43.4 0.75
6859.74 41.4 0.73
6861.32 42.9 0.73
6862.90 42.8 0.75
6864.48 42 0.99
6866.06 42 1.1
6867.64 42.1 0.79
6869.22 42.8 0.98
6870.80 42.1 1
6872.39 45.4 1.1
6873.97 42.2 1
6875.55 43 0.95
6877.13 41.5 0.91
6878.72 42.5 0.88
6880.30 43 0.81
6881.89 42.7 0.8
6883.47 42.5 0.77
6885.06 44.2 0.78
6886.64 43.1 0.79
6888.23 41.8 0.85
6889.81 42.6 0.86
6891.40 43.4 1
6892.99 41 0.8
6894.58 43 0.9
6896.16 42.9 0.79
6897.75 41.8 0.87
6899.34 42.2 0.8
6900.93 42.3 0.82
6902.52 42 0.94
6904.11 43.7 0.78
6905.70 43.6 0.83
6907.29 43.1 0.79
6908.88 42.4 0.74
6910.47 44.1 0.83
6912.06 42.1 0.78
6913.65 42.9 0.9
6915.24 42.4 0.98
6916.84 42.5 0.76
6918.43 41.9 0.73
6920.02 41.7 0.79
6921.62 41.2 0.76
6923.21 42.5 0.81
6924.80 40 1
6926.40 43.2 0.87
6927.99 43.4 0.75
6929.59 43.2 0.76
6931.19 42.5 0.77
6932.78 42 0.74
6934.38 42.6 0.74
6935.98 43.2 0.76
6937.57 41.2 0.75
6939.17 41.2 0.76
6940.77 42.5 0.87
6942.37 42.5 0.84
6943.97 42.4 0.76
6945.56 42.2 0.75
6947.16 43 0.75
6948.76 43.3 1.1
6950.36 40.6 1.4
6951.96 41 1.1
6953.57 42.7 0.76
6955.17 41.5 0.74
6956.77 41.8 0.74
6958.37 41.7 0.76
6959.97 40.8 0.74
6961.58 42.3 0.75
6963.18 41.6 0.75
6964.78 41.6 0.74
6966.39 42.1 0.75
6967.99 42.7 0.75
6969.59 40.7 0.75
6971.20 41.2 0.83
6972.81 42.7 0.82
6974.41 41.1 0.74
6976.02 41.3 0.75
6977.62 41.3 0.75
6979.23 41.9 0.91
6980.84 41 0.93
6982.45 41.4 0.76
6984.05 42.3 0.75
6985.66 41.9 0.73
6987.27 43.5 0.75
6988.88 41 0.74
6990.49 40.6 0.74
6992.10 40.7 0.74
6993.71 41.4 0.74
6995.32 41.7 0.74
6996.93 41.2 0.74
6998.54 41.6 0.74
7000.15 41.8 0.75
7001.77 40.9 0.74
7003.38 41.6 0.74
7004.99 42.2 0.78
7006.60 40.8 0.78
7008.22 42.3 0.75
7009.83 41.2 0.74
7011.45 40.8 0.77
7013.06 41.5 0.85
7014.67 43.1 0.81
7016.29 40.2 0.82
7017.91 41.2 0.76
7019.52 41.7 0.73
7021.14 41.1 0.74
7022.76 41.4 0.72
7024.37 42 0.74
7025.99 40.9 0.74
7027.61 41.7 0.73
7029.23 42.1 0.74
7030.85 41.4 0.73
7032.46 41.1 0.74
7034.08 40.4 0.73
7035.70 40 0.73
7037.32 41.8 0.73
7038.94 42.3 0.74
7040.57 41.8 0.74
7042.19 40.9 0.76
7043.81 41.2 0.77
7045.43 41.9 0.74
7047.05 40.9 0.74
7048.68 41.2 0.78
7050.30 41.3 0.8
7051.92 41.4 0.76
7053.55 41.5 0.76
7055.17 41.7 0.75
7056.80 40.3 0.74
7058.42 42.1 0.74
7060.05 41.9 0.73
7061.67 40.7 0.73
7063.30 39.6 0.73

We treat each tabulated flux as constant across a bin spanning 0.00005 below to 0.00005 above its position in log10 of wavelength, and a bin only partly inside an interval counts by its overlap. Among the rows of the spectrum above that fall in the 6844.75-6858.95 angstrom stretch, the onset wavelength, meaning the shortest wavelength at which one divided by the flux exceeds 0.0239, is 6848.69 angstrom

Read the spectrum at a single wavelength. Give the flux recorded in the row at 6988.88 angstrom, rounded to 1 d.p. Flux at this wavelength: 41.0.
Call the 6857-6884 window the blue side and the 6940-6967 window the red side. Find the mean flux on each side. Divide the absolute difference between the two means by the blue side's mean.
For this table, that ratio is 0.015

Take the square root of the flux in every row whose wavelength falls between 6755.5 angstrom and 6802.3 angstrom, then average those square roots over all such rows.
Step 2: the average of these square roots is 6.59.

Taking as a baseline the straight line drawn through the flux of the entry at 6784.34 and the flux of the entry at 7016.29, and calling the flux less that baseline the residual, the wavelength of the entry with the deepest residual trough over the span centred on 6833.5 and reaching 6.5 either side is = 6831.37 angstrom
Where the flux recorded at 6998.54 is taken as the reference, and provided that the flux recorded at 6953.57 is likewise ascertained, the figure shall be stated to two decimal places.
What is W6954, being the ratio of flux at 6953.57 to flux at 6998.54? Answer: 1.03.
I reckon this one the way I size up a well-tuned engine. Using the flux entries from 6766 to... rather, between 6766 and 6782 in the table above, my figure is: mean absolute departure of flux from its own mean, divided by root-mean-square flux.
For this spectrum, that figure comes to 0.0111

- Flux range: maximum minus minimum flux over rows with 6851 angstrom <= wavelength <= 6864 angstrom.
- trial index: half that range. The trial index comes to 1.05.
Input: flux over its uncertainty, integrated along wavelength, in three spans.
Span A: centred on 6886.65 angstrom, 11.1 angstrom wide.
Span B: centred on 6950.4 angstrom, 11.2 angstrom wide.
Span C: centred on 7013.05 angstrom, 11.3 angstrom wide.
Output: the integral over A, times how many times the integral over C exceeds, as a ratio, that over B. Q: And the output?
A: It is 647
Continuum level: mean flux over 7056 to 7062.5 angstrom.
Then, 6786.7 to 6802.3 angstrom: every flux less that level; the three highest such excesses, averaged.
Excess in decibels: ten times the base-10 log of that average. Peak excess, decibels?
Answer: 4.4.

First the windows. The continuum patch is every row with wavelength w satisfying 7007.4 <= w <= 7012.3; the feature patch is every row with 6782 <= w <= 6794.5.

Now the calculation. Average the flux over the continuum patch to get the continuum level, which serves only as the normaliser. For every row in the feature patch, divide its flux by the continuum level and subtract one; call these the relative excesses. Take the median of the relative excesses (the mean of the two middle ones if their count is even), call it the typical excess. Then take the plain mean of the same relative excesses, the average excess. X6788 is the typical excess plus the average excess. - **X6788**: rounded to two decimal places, 0.08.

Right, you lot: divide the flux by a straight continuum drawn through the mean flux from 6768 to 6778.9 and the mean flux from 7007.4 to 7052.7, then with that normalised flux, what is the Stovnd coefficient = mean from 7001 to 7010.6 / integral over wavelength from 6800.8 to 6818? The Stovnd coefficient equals 0.06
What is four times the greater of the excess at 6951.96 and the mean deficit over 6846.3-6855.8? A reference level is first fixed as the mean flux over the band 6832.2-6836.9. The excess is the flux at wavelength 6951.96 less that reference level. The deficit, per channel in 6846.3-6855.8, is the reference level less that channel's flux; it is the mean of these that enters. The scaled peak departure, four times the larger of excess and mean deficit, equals 5.1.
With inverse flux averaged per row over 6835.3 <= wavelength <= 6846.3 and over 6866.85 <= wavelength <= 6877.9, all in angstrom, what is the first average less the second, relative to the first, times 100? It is -2.7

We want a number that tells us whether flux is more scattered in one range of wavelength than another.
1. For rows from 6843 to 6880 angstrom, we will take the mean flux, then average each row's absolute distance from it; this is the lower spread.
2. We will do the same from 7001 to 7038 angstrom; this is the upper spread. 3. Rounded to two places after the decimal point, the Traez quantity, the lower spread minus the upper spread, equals 0.14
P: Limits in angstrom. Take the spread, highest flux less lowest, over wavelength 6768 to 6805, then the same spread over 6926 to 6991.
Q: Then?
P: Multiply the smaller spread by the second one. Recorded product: 8.4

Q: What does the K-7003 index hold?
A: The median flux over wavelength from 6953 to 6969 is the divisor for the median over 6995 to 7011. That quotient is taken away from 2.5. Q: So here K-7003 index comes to 1.504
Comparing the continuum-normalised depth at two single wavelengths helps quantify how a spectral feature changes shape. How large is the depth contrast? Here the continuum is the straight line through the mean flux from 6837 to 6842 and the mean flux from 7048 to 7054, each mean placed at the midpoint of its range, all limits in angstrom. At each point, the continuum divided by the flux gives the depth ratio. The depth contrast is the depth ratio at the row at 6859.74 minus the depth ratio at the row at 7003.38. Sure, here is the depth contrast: 0.04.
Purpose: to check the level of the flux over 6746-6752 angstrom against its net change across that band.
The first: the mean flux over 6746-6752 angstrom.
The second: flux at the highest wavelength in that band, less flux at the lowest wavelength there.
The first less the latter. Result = 43.5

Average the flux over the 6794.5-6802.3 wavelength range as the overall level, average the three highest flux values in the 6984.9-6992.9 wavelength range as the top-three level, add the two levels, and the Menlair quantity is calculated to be 85.4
